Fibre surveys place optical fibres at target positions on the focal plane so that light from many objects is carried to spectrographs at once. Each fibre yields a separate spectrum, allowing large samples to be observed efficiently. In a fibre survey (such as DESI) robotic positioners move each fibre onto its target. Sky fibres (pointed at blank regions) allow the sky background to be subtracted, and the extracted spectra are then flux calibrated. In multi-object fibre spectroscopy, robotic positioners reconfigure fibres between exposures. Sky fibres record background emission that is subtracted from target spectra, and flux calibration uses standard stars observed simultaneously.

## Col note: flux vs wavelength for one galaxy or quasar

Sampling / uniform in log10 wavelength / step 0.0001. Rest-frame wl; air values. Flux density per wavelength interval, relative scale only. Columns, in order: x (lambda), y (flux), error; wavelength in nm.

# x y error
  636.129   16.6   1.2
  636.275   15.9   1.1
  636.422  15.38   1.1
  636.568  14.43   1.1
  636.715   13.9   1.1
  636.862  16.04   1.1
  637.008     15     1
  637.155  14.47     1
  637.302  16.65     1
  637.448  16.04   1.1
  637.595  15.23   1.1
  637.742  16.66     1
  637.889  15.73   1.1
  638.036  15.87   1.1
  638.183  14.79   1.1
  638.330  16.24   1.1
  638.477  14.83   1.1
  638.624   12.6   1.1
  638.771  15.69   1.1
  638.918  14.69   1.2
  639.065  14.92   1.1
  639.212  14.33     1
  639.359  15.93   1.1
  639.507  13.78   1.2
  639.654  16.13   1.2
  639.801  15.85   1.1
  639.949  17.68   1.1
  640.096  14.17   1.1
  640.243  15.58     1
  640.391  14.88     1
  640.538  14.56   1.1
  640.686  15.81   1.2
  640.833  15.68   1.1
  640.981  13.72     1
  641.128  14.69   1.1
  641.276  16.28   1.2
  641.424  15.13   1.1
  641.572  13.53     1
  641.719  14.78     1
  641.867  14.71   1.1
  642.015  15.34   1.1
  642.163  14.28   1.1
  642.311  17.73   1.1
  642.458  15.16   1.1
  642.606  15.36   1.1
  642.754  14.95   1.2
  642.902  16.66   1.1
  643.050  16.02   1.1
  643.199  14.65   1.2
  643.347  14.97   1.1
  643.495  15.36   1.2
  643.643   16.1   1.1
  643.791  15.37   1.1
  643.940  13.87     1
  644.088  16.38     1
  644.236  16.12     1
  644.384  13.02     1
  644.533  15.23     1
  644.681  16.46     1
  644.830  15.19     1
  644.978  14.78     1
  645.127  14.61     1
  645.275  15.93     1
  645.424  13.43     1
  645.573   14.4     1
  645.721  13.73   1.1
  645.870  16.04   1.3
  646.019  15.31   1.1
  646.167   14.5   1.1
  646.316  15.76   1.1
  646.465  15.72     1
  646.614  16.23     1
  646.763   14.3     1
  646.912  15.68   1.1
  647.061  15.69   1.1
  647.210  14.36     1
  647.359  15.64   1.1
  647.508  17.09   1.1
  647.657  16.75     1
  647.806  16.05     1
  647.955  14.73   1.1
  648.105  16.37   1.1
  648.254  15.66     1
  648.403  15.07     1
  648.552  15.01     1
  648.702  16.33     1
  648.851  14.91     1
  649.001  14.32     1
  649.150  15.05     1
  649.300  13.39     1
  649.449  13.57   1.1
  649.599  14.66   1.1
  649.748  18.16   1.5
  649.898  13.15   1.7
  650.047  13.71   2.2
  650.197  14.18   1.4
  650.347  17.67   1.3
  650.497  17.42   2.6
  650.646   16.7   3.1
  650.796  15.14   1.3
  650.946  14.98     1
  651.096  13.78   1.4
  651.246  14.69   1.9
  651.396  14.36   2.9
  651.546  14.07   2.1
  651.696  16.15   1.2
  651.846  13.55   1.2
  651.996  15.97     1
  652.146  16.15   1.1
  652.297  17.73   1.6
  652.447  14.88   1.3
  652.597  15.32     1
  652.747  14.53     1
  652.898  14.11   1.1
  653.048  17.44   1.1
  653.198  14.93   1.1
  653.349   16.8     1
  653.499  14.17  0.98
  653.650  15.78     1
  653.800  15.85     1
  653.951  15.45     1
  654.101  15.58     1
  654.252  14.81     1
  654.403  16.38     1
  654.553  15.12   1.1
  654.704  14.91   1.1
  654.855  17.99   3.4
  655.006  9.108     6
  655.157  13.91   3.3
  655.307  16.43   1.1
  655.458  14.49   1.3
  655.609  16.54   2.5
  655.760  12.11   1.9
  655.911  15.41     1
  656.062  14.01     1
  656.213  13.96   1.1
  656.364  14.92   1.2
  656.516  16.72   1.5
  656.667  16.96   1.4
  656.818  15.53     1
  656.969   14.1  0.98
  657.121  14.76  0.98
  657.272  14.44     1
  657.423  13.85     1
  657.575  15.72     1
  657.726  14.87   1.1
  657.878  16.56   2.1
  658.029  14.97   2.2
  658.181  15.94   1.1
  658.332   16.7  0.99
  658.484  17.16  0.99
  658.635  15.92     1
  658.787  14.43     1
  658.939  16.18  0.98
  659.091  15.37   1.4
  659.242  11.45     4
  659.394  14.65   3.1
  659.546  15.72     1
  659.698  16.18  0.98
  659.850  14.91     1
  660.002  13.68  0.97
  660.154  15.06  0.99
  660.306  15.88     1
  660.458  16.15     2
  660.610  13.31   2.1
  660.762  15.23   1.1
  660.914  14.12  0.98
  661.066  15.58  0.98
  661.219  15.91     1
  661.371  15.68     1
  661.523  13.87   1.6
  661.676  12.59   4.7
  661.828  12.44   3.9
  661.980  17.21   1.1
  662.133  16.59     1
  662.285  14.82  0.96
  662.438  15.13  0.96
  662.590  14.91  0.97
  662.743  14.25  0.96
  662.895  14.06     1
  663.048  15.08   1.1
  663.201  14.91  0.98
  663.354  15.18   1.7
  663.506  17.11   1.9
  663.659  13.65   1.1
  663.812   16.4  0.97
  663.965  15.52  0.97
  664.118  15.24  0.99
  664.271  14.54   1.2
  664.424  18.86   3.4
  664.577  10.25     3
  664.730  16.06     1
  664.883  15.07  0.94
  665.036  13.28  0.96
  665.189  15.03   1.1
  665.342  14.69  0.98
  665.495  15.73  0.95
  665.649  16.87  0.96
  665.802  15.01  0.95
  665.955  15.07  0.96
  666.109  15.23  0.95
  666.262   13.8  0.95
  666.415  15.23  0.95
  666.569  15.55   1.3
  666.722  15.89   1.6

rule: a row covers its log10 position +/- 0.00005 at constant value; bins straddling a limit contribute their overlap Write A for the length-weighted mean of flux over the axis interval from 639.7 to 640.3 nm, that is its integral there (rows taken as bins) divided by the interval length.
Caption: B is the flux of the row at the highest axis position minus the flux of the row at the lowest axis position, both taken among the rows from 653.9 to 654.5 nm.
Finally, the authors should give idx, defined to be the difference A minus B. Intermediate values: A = 15.9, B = 1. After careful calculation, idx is 14.9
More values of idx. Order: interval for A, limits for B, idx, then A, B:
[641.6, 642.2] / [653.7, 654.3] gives 15.8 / 14.7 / -1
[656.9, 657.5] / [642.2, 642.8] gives 17.1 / 14.3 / -3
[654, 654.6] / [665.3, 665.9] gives 15.2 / 15.5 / 0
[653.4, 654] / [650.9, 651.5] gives 16.0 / 15.4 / -1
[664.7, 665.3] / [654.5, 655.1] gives 20.8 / 14.8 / -6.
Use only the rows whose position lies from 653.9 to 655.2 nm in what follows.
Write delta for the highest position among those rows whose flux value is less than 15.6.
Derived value 655.157 nm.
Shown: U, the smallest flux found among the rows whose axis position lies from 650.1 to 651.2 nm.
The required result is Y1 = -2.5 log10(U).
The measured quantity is -2.85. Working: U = 13.78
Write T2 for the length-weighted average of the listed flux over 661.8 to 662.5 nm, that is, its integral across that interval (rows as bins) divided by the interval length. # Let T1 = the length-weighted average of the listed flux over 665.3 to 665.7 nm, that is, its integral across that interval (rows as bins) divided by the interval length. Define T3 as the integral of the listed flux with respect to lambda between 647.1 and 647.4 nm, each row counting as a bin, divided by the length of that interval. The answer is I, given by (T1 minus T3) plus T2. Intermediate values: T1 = 15.8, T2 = 15.4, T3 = 15.0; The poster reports 16.2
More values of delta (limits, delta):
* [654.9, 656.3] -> 656.213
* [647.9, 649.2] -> 649.150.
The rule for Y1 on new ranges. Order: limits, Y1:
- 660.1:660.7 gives -2.81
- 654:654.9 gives -2.93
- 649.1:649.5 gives -2.82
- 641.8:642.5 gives -2.89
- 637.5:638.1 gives -2.96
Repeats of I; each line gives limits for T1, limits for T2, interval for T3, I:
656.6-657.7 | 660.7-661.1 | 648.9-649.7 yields 15.6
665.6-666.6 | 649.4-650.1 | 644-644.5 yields 14.8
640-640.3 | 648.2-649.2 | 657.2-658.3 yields 15.0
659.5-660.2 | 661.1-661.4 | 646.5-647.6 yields 15.2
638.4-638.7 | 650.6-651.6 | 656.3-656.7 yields 12.4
